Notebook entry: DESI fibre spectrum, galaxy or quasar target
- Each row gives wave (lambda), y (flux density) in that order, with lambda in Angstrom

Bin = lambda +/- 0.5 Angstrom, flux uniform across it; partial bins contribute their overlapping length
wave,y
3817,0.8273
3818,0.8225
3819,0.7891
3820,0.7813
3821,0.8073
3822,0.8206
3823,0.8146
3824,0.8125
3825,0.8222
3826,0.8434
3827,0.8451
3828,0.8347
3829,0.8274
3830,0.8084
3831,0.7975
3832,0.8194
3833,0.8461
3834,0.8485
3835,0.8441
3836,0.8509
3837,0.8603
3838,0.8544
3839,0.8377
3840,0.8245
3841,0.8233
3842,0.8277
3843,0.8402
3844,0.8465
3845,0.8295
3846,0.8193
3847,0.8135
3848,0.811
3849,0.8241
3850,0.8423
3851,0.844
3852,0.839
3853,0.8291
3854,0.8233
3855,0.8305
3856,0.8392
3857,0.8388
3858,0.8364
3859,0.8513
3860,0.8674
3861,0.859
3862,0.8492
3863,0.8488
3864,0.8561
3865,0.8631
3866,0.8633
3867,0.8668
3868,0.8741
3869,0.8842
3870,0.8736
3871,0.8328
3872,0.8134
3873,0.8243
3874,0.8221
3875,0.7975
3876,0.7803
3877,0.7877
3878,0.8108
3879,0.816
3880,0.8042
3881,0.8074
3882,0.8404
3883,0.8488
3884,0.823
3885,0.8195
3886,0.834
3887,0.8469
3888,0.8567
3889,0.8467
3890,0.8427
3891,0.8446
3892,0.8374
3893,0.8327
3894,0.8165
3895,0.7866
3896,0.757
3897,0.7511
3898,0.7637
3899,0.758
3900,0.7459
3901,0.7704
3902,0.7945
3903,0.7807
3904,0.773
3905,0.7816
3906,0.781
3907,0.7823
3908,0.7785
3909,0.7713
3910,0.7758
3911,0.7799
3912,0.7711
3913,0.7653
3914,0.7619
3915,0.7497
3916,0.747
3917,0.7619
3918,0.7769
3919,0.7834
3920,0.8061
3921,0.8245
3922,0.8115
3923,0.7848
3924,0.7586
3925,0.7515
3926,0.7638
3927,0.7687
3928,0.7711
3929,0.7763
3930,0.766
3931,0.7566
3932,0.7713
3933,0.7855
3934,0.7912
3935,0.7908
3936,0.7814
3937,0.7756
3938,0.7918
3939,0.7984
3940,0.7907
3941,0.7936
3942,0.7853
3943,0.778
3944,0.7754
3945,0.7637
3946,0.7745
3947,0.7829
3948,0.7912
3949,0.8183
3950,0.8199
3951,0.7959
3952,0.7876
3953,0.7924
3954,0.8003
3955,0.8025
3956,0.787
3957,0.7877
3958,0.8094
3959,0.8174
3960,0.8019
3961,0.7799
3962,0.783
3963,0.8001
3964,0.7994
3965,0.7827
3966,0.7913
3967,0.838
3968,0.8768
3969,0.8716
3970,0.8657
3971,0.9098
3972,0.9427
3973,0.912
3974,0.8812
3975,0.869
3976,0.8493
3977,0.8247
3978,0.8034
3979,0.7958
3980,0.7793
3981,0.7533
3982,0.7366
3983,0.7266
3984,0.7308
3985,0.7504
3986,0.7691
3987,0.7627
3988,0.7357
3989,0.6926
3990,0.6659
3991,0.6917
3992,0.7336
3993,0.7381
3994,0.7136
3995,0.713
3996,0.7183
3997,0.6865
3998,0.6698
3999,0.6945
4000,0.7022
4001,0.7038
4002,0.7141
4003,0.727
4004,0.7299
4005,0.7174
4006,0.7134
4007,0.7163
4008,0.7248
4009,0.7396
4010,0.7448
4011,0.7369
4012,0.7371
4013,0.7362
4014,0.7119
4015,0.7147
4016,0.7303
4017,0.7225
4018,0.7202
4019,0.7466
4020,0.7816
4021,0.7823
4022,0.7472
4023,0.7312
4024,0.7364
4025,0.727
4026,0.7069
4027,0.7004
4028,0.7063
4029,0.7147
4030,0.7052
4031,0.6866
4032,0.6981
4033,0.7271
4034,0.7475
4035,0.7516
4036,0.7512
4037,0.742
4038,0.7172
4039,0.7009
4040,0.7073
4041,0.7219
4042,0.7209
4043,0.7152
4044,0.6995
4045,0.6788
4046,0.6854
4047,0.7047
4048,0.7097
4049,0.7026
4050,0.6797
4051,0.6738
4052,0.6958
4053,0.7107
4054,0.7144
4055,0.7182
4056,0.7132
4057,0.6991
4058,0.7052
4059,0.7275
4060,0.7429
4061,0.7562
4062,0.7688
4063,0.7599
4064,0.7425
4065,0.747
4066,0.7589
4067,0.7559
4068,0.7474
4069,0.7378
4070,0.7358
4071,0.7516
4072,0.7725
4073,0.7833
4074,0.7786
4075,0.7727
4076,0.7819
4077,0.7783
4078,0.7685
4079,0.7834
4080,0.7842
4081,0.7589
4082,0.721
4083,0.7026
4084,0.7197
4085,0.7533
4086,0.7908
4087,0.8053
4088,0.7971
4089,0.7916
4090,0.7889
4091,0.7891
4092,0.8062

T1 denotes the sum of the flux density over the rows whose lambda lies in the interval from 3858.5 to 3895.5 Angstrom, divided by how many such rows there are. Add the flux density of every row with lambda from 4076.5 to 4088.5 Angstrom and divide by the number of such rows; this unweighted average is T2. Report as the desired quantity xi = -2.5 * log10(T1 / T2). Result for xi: -0.10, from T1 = 0.84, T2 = 0.76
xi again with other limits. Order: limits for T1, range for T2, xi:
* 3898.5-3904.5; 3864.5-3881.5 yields 0.08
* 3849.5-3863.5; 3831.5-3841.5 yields 0.00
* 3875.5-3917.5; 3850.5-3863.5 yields 0.06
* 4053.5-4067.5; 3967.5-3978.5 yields 0.19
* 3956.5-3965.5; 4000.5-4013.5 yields -0.10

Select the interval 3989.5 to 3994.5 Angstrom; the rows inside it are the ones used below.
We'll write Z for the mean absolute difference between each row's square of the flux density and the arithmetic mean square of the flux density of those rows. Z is 0.034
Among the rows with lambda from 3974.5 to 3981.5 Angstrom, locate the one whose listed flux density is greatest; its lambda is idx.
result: 3975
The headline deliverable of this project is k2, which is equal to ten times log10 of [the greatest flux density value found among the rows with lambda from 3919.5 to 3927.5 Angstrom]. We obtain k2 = -0.84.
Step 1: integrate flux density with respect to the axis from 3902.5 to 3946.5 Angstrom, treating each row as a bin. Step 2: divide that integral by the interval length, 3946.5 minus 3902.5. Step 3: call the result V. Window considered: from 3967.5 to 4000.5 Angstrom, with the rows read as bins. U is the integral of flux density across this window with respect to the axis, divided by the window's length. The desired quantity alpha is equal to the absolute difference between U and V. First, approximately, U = 0.775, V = 0.78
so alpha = 0.00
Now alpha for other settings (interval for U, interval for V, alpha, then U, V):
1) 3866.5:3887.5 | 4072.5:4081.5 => 0.05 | 0.829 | 0.78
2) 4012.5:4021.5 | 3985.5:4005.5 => 0.02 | 0.738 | 0.71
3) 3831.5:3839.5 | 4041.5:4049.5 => 0.14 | 0.845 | 0.70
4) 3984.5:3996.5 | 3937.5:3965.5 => 0.07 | 0.724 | 0.79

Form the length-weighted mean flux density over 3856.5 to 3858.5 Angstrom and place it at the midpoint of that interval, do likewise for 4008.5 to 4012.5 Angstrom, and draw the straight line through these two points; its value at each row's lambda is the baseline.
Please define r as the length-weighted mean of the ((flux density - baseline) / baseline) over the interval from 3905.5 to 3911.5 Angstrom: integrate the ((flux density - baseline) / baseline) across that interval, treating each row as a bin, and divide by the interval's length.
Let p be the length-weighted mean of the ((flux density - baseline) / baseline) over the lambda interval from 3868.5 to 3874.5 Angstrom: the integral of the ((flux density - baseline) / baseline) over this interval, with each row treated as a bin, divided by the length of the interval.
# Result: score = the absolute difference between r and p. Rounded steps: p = 0.016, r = -0.03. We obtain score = 0.049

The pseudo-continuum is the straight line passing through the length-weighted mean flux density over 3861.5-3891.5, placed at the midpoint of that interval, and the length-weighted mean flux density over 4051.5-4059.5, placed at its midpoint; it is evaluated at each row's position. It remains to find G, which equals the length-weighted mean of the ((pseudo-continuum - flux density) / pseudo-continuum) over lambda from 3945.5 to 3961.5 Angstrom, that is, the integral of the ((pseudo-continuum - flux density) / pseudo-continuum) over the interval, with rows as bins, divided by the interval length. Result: -0.019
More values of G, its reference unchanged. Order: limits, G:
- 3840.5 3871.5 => 0.008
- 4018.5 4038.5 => -0.001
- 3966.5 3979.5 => -0.125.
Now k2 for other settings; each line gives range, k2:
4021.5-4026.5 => -1.27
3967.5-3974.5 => -0.26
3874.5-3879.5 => -0.88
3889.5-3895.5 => -0.73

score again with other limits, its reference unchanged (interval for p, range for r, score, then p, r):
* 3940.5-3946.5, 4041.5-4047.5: 0.019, -0.005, -0.02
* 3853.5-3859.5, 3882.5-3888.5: 0.025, -0.002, 0.02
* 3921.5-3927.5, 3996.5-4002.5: 0.042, -0.027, -0.07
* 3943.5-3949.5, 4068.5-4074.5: 0.080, 0.005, 0.08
